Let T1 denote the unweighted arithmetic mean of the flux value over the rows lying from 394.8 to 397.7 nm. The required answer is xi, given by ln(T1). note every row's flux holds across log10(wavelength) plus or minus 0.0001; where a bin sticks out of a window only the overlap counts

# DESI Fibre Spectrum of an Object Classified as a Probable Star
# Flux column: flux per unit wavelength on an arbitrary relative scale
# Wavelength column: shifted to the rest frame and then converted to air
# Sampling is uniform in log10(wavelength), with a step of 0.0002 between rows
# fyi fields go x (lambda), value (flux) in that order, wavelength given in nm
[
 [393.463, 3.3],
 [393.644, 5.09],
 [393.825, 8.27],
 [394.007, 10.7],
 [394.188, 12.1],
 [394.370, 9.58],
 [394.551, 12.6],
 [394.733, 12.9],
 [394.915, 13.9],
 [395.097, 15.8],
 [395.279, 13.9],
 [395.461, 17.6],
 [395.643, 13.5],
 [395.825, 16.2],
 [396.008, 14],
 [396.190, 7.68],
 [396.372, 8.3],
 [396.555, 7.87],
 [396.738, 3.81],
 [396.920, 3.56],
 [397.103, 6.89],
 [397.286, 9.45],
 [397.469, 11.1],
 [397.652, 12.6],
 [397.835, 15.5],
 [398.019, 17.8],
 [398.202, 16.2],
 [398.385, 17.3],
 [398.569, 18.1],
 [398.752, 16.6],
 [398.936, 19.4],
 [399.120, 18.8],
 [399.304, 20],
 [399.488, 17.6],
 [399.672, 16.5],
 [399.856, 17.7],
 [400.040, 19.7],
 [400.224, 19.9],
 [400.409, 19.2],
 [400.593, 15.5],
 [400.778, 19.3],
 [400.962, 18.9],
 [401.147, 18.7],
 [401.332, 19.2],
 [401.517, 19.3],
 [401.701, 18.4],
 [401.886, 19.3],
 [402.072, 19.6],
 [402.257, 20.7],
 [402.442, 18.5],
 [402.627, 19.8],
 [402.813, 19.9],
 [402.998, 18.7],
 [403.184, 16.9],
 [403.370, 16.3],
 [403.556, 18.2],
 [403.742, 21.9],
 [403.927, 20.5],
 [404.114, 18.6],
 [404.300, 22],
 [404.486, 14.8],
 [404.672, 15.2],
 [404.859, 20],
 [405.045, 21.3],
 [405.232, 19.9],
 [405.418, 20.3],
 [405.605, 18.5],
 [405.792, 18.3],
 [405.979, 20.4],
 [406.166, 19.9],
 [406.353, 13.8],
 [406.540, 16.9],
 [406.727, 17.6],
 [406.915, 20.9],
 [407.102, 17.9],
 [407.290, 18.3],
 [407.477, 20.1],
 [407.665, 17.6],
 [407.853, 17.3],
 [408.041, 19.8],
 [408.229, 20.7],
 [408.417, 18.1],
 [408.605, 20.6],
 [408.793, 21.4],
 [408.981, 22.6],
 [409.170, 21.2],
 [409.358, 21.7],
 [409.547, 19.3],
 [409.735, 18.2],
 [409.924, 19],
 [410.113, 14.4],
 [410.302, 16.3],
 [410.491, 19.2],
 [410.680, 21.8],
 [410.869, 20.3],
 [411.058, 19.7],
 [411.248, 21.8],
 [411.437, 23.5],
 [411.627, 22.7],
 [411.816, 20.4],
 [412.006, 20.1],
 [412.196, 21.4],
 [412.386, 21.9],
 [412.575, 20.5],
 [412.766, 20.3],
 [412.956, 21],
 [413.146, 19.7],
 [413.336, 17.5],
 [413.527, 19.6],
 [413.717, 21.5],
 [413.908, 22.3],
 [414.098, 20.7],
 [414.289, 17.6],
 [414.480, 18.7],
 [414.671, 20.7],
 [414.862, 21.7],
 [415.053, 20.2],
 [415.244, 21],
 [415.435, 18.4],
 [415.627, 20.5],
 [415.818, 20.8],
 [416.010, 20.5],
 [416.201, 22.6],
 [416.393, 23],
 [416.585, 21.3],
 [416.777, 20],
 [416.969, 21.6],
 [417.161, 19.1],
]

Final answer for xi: 2.40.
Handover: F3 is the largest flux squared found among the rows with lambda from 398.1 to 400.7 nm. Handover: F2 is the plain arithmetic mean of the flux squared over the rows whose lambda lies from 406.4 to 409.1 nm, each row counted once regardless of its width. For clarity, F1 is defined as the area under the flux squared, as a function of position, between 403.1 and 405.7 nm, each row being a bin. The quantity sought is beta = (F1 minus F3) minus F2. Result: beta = 167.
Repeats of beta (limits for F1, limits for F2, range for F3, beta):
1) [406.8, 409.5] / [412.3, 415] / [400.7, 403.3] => 229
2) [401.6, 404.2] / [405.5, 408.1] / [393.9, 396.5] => 303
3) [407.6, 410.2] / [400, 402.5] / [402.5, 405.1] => 149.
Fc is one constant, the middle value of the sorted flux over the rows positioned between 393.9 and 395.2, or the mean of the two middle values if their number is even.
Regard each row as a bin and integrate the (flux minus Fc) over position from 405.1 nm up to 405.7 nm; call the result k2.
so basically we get 4.2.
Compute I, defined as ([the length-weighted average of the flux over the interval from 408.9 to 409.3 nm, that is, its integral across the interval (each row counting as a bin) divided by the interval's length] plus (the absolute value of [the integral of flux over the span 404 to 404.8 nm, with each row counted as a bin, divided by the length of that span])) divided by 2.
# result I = 19.8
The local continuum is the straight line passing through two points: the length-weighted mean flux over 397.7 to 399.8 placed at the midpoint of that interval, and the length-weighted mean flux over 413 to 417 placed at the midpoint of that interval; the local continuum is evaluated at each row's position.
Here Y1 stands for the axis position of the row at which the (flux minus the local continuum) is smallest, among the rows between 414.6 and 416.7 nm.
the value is 415.435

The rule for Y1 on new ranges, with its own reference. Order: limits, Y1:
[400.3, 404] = 400.593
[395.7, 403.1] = 396.920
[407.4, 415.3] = 410.113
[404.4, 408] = 406.353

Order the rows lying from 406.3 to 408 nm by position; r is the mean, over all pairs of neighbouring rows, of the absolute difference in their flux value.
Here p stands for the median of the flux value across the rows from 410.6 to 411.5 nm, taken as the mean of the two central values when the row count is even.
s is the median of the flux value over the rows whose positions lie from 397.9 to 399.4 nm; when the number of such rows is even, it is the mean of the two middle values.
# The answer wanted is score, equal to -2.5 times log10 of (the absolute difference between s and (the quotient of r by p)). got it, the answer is -3.13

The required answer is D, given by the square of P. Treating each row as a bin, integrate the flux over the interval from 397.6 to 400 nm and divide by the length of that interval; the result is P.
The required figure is 302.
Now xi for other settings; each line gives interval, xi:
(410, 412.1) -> 3.00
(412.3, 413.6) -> 3.00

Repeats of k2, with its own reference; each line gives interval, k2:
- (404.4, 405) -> 2.7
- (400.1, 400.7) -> 3.4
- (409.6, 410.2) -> 2.9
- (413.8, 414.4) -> 4.6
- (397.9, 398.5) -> 2.7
